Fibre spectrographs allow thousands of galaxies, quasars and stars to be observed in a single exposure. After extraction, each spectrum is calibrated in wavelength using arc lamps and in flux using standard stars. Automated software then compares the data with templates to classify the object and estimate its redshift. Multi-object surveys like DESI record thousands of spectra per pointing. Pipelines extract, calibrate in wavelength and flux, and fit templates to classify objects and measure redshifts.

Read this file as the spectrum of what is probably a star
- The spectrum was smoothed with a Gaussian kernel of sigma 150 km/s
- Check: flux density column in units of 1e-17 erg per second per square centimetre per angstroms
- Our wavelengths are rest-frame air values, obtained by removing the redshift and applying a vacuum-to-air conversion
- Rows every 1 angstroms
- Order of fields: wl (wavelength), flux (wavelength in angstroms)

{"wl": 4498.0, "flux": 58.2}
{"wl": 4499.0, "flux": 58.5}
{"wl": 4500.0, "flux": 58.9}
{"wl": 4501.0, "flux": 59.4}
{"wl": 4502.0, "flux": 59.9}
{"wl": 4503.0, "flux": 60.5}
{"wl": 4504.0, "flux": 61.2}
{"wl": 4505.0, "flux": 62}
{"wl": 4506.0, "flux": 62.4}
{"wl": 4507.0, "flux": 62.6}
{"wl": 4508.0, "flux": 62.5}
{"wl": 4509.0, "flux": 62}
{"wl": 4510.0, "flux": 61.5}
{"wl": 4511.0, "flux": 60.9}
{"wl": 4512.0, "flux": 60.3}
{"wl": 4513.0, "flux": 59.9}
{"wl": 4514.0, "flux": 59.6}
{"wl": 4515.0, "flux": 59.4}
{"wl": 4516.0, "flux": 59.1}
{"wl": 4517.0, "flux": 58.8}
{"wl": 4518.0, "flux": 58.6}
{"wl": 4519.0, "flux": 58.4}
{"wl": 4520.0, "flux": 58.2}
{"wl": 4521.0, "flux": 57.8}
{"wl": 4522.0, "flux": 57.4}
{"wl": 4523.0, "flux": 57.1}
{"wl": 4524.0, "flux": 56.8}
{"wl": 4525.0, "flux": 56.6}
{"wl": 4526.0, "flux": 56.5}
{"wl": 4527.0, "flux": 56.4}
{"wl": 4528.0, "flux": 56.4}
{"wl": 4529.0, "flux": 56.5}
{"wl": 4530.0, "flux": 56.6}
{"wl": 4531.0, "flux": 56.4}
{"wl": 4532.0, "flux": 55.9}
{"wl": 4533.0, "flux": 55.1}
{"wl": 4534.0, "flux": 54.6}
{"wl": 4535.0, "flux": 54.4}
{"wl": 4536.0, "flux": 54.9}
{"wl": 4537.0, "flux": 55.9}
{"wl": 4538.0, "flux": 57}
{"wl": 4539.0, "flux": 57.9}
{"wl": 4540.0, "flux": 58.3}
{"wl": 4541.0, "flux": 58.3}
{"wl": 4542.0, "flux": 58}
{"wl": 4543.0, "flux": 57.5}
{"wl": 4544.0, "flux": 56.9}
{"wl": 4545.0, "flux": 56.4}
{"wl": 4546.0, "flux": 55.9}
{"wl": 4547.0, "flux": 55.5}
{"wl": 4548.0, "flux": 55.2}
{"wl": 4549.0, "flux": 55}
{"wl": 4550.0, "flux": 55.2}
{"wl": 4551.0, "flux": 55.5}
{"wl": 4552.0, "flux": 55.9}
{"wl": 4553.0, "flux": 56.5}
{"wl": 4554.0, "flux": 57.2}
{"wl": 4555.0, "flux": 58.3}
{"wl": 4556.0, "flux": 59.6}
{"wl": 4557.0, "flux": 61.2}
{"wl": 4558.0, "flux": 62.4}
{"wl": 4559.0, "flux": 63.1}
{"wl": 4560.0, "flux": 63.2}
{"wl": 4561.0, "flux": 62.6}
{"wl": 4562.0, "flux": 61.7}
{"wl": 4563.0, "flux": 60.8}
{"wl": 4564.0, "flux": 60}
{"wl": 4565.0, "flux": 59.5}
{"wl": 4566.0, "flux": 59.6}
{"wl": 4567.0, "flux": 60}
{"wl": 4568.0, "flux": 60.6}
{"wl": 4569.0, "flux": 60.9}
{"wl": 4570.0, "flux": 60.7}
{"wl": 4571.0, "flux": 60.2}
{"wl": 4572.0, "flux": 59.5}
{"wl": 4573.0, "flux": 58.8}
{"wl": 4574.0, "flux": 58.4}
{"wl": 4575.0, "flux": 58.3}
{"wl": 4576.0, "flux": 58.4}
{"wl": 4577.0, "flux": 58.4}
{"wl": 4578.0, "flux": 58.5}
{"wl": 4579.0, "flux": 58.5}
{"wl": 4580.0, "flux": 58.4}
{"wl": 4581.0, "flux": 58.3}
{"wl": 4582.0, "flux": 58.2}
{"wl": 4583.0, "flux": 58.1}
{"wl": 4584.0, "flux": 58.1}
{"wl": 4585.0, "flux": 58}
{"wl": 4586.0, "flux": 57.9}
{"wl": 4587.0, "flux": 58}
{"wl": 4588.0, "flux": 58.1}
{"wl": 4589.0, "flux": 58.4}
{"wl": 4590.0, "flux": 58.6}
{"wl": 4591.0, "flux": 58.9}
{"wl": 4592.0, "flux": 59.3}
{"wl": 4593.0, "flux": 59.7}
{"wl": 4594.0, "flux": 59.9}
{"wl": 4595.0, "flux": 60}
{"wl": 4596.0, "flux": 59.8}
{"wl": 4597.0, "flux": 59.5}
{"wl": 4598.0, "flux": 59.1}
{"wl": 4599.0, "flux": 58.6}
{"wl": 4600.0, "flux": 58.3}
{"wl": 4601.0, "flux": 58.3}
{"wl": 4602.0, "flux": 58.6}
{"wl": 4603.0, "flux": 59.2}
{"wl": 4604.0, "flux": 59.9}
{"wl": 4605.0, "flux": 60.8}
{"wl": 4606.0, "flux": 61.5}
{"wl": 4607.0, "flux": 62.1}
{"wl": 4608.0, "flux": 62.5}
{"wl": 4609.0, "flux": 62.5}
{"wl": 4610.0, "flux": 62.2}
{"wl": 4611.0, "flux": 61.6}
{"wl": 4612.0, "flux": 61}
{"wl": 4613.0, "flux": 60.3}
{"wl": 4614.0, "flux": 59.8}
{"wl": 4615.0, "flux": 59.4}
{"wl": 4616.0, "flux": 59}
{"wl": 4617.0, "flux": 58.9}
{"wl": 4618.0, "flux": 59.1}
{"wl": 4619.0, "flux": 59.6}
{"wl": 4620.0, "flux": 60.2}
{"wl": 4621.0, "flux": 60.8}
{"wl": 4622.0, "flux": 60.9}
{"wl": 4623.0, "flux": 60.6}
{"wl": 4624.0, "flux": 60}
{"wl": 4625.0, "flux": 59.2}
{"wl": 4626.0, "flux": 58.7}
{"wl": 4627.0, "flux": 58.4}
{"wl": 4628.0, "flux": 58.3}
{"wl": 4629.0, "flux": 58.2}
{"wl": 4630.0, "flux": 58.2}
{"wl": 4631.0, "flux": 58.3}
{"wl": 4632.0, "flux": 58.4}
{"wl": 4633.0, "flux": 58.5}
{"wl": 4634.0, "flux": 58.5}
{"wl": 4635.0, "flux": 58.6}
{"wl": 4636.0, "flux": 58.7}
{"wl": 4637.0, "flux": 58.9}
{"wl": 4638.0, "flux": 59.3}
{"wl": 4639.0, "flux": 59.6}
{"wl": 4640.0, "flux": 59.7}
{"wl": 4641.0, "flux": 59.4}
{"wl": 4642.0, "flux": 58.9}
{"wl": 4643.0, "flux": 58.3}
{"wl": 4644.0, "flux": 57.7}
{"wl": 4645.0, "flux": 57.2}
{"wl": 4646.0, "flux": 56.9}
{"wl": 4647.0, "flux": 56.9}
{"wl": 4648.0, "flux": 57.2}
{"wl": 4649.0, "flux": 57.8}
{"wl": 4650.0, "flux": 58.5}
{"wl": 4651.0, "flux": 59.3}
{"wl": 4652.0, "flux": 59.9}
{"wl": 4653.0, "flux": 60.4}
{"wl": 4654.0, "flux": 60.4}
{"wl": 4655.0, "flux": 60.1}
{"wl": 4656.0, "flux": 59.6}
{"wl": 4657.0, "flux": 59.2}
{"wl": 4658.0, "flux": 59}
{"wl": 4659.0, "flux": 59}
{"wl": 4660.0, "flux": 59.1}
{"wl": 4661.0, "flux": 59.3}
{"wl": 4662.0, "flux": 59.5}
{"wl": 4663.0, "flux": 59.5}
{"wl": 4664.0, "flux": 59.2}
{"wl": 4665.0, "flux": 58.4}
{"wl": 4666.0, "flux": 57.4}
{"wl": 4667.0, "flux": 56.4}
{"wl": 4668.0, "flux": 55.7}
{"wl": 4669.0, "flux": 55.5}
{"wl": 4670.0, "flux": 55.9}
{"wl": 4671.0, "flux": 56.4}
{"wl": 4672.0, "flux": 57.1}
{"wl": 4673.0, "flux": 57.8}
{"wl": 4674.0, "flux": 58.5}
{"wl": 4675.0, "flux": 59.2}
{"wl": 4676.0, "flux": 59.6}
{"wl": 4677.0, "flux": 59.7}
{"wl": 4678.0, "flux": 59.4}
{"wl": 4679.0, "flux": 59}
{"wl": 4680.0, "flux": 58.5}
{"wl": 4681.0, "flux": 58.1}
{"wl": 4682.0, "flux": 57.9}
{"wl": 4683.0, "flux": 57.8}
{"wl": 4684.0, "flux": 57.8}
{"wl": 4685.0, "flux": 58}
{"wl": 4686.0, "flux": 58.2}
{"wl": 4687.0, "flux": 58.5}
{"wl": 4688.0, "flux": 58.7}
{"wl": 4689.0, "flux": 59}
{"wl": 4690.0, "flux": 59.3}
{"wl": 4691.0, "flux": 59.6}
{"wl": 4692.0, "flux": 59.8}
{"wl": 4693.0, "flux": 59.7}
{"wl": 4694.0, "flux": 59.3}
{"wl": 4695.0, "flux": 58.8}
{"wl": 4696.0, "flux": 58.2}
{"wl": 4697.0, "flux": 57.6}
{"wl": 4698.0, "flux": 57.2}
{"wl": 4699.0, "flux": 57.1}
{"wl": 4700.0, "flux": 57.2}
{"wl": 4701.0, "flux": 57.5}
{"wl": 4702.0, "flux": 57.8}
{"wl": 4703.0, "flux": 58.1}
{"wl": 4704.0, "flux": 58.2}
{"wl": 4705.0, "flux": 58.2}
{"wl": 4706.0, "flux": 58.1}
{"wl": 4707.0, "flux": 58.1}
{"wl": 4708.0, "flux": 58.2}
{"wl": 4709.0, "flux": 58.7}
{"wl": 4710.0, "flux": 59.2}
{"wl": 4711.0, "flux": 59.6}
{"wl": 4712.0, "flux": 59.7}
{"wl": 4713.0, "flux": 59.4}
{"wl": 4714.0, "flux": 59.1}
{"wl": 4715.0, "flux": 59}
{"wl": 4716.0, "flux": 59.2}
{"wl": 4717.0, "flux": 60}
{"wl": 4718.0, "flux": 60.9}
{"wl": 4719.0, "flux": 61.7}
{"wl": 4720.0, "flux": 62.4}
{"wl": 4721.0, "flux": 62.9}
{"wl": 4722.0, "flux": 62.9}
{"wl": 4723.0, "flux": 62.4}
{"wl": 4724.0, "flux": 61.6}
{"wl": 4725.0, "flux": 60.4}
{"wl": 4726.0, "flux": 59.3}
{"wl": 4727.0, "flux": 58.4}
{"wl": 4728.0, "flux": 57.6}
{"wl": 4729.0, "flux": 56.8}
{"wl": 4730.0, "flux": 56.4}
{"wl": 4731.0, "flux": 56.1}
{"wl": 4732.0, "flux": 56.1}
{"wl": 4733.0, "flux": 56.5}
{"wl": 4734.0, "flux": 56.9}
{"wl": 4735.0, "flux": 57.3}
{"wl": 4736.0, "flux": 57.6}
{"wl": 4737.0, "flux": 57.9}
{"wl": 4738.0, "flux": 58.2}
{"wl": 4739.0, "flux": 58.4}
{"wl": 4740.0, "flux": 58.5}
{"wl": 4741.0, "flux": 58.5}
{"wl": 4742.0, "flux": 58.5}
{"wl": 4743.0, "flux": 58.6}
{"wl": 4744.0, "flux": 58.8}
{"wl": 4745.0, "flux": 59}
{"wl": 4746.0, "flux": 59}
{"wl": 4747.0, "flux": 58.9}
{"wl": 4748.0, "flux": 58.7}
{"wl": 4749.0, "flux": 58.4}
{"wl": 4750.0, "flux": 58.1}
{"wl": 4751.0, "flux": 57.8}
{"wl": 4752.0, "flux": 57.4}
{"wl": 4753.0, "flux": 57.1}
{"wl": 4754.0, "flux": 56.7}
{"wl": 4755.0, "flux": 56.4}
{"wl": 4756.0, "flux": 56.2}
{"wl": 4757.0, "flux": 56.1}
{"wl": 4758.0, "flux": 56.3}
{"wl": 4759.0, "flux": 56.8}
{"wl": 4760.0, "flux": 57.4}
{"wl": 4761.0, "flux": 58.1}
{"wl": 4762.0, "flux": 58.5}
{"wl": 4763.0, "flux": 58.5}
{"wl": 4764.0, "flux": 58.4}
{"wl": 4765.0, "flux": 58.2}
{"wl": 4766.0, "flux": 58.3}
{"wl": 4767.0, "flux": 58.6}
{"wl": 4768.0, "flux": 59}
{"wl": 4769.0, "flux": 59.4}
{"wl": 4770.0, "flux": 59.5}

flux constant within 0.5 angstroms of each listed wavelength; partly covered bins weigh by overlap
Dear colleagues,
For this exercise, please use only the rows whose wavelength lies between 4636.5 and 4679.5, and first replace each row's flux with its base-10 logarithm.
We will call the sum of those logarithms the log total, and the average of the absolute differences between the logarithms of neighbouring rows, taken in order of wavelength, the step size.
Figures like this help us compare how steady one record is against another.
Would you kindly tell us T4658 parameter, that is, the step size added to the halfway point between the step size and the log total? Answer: 38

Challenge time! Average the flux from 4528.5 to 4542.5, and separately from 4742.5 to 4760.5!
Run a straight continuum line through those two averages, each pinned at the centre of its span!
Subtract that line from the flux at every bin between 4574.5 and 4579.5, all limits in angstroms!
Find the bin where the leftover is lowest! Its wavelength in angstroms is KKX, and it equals 4575.0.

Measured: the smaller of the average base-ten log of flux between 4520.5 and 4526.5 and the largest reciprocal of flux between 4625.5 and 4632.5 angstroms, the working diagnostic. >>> 0.0172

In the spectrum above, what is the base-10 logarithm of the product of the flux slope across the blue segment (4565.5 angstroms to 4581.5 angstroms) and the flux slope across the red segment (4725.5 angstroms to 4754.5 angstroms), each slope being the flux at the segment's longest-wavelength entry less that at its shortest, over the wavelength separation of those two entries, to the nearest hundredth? -2.09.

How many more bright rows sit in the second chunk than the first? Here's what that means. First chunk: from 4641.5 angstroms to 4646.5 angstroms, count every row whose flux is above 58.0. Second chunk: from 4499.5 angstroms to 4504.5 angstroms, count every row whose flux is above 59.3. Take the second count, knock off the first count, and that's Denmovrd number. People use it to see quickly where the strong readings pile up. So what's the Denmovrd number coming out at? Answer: 2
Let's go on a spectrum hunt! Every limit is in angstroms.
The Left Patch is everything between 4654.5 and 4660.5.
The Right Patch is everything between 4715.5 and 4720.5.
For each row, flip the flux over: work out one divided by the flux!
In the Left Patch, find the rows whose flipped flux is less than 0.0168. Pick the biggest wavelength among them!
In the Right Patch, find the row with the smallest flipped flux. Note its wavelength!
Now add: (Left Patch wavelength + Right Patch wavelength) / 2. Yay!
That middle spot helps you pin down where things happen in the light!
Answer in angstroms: 4688.0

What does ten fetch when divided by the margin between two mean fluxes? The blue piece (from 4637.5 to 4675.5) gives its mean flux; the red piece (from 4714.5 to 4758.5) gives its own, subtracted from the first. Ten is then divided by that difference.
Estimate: -70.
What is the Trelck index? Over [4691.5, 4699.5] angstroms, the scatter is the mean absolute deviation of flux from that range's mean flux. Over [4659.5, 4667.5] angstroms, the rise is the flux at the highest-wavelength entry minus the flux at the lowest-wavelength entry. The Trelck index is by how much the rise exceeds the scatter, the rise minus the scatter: -3.6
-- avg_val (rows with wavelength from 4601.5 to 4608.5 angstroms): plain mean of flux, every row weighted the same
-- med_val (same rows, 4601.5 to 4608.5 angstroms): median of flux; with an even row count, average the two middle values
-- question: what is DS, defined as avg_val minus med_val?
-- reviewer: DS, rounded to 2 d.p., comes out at -0.14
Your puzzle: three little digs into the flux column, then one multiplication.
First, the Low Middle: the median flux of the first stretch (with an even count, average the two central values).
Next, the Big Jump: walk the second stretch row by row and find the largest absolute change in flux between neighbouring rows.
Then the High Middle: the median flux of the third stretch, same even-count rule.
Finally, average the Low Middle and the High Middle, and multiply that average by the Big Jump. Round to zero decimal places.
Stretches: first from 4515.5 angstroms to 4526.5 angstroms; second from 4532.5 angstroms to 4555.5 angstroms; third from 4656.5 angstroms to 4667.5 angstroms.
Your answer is 64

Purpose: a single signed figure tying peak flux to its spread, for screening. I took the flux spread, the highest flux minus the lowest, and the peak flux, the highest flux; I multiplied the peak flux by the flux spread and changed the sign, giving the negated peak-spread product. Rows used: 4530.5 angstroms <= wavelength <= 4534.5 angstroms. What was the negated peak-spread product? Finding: -102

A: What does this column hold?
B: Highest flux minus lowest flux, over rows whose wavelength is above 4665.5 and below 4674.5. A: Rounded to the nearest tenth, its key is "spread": 3.0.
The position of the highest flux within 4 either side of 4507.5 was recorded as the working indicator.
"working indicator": 4507.0 angstroms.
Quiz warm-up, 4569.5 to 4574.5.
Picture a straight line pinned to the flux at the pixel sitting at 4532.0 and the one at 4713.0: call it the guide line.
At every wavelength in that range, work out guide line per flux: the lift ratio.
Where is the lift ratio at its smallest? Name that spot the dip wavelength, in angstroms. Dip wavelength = 4570.0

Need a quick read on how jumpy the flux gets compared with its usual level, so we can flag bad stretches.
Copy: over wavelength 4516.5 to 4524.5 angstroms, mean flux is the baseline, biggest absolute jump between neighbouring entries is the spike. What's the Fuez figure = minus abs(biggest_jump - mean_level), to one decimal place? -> -57.5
